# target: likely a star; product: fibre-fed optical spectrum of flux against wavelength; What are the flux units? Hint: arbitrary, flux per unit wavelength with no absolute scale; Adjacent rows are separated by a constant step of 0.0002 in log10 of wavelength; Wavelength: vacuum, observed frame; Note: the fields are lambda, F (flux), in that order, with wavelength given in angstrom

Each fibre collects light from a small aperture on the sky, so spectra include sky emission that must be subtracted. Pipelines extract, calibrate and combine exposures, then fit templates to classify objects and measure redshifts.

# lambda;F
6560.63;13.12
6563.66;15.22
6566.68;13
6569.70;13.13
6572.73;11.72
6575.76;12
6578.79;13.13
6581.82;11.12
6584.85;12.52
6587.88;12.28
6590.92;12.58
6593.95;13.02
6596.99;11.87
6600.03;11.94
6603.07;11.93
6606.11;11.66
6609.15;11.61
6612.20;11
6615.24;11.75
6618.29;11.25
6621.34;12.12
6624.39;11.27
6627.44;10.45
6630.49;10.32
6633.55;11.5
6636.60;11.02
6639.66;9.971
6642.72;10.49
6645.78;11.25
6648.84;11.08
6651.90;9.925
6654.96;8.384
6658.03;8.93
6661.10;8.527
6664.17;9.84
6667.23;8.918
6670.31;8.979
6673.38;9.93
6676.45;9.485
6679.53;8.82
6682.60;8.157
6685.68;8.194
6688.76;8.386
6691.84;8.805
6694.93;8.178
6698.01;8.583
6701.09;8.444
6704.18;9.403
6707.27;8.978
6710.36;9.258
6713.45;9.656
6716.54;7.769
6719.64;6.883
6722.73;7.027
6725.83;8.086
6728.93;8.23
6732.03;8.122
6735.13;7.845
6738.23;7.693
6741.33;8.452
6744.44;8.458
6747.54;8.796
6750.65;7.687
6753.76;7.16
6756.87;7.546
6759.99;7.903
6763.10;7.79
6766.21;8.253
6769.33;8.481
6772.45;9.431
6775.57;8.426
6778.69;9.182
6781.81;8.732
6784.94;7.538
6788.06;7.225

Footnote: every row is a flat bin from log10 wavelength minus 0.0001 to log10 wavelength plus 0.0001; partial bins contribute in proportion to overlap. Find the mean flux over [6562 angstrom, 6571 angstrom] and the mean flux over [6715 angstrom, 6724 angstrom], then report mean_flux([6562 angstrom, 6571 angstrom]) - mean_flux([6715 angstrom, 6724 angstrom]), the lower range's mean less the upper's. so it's 6.6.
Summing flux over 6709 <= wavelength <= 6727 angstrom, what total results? 49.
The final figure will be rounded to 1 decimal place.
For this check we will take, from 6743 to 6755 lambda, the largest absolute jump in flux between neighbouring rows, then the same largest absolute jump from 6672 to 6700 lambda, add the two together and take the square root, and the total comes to 1.3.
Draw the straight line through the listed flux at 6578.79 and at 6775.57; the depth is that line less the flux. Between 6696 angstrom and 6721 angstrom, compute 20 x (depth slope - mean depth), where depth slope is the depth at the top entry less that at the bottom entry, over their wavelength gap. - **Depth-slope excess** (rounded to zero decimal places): -27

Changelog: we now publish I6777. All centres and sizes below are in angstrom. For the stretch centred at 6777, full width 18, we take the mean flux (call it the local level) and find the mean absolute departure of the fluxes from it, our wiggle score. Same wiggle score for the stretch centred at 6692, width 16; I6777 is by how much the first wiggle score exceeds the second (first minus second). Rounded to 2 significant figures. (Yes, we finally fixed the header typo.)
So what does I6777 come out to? 0.27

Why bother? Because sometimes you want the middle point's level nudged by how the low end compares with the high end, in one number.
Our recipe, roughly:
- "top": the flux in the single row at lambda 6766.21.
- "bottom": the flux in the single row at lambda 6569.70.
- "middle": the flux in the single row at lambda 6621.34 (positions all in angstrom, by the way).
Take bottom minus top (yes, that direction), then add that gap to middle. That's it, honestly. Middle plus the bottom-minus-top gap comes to 17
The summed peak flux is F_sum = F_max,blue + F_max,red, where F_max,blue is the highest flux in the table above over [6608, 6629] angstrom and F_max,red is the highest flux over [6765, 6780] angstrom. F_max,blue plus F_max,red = 21.6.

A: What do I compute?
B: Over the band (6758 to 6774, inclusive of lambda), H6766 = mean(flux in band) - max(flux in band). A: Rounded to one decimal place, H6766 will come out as -1.1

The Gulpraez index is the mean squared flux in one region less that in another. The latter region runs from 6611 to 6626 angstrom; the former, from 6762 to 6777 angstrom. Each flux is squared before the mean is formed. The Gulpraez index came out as -60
